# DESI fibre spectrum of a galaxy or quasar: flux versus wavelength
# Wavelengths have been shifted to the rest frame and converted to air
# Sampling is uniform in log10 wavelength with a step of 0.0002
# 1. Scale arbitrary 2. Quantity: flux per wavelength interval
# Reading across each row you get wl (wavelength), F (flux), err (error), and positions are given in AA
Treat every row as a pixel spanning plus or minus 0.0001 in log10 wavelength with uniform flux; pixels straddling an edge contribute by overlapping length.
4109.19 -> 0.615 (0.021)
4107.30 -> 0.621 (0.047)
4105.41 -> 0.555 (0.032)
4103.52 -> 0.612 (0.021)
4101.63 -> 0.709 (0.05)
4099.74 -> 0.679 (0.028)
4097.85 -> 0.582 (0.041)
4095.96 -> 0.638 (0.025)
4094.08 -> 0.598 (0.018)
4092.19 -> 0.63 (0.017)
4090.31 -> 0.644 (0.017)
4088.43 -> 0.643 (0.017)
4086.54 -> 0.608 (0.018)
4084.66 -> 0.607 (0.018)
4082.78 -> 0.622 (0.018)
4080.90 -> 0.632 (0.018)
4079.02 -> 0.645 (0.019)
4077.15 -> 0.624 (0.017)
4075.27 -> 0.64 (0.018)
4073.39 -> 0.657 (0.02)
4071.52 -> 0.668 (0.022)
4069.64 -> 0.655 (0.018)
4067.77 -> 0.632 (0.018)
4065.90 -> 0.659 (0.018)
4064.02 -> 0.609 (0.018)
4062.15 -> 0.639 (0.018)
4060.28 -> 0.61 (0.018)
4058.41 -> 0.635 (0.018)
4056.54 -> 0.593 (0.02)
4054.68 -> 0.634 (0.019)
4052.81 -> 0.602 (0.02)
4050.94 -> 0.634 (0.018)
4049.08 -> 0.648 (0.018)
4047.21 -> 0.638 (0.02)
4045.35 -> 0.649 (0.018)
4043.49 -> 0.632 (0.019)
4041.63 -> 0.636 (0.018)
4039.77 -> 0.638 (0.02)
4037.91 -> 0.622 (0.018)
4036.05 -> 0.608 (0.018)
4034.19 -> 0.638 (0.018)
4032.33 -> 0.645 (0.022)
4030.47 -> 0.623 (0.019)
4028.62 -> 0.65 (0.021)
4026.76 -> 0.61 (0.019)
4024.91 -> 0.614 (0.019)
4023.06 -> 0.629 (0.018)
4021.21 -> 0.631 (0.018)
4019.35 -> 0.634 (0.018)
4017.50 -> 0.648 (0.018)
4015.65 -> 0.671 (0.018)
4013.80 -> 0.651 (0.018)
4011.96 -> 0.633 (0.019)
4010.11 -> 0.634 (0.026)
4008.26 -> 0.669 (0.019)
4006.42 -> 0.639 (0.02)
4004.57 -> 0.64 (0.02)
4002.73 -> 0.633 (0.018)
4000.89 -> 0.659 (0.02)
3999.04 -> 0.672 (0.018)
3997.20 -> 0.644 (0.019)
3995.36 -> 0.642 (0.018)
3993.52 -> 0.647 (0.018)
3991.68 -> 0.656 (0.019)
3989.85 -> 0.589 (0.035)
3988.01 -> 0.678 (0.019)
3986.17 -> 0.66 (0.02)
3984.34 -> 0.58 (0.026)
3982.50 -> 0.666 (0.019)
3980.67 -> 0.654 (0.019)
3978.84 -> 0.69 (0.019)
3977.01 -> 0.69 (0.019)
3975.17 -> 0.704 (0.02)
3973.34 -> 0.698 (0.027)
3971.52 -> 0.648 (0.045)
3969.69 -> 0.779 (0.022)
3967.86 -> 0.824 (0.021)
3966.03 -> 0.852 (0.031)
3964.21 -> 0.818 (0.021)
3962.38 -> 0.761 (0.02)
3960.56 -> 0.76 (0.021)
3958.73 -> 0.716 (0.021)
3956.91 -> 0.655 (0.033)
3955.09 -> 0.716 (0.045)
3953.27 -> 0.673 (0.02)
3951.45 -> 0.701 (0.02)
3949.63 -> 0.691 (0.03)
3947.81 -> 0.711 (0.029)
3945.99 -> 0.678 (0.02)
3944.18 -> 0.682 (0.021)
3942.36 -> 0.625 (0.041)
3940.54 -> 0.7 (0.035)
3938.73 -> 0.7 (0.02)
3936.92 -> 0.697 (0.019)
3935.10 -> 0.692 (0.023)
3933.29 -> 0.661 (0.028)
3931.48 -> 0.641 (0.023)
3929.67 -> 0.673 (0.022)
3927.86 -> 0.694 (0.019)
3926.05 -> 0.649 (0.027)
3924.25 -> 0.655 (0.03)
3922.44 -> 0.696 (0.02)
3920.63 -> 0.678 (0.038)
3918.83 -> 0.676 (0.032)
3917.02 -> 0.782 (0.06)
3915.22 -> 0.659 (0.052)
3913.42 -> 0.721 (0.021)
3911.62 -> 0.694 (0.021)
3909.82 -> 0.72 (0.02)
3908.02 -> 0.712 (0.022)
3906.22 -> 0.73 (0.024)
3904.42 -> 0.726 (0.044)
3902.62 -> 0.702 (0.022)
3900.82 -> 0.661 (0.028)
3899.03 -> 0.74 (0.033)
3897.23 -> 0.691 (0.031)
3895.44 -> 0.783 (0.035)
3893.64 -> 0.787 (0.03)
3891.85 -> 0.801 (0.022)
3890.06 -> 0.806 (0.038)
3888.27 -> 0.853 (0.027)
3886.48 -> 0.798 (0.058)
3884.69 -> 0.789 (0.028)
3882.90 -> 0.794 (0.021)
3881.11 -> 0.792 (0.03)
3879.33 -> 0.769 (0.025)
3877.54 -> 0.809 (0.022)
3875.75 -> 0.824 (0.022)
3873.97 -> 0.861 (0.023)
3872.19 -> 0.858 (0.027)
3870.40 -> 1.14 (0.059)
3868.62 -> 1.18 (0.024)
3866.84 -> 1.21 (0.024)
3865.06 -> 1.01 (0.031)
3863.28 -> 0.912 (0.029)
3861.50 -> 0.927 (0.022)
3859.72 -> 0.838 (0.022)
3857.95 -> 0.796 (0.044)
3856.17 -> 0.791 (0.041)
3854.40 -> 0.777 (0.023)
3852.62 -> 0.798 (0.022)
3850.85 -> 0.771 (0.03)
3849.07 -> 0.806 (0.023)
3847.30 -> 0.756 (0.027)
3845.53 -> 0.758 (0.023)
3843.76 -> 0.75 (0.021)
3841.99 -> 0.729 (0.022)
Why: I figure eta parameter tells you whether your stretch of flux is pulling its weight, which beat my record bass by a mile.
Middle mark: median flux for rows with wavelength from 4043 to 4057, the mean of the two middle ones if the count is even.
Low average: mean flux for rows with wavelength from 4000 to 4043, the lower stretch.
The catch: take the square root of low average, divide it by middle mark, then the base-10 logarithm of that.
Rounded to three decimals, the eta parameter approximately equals 0.100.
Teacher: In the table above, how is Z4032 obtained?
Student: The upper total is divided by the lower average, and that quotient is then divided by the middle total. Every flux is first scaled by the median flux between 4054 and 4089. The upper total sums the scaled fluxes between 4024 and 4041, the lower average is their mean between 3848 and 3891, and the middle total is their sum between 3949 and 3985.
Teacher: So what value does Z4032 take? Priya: 0.3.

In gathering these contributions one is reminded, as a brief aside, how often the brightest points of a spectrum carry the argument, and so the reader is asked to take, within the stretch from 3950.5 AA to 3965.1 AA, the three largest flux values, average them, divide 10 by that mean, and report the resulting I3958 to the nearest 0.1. 12.8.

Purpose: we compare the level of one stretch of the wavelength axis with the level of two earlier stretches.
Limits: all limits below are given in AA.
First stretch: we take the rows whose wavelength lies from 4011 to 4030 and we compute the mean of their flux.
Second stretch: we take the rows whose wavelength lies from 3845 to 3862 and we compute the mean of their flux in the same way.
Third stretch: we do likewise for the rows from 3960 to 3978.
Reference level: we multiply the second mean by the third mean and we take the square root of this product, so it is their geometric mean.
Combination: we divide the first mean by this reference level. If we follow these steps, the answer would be 0.82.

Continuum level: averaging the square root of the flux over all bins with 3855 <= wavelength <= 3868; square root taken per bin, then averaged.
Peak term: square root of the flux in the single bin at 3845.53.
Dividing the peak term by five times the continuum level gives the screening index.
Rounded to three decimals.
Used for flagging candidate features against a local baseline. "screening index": 0.181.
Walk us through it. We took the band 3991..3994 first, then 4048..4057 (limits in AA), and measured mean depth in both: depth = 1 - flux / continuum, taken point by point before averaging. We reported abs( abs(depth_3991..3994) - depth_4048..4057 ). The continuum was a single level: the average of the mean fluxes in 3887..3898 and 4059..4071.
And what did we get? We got 0.04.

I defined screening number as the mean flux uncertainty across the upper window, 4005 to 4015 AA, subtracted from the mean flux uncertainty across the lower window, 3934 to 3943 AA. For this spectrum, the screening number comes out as 0.007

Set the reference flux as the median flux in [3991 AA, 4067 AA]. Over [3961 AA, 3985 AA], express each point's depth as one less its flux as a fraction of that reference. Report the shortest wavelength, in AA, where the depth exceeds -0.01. 3984.34 AA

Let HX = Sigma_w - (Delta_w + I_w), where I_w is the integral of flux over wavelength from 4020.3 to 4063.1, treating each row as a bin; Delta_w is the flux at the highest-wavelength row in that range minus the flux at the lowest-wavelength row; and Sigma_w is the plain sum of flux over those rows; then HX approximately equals -12.5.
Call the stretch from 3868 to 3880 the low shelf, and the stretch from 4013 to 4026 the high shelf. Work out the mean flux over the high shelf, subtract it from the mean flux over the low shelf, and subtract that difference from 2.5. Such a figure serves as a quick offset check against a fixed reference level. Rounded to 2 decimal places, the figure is 2.22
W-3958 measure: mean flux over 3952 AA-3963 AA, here 0.71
